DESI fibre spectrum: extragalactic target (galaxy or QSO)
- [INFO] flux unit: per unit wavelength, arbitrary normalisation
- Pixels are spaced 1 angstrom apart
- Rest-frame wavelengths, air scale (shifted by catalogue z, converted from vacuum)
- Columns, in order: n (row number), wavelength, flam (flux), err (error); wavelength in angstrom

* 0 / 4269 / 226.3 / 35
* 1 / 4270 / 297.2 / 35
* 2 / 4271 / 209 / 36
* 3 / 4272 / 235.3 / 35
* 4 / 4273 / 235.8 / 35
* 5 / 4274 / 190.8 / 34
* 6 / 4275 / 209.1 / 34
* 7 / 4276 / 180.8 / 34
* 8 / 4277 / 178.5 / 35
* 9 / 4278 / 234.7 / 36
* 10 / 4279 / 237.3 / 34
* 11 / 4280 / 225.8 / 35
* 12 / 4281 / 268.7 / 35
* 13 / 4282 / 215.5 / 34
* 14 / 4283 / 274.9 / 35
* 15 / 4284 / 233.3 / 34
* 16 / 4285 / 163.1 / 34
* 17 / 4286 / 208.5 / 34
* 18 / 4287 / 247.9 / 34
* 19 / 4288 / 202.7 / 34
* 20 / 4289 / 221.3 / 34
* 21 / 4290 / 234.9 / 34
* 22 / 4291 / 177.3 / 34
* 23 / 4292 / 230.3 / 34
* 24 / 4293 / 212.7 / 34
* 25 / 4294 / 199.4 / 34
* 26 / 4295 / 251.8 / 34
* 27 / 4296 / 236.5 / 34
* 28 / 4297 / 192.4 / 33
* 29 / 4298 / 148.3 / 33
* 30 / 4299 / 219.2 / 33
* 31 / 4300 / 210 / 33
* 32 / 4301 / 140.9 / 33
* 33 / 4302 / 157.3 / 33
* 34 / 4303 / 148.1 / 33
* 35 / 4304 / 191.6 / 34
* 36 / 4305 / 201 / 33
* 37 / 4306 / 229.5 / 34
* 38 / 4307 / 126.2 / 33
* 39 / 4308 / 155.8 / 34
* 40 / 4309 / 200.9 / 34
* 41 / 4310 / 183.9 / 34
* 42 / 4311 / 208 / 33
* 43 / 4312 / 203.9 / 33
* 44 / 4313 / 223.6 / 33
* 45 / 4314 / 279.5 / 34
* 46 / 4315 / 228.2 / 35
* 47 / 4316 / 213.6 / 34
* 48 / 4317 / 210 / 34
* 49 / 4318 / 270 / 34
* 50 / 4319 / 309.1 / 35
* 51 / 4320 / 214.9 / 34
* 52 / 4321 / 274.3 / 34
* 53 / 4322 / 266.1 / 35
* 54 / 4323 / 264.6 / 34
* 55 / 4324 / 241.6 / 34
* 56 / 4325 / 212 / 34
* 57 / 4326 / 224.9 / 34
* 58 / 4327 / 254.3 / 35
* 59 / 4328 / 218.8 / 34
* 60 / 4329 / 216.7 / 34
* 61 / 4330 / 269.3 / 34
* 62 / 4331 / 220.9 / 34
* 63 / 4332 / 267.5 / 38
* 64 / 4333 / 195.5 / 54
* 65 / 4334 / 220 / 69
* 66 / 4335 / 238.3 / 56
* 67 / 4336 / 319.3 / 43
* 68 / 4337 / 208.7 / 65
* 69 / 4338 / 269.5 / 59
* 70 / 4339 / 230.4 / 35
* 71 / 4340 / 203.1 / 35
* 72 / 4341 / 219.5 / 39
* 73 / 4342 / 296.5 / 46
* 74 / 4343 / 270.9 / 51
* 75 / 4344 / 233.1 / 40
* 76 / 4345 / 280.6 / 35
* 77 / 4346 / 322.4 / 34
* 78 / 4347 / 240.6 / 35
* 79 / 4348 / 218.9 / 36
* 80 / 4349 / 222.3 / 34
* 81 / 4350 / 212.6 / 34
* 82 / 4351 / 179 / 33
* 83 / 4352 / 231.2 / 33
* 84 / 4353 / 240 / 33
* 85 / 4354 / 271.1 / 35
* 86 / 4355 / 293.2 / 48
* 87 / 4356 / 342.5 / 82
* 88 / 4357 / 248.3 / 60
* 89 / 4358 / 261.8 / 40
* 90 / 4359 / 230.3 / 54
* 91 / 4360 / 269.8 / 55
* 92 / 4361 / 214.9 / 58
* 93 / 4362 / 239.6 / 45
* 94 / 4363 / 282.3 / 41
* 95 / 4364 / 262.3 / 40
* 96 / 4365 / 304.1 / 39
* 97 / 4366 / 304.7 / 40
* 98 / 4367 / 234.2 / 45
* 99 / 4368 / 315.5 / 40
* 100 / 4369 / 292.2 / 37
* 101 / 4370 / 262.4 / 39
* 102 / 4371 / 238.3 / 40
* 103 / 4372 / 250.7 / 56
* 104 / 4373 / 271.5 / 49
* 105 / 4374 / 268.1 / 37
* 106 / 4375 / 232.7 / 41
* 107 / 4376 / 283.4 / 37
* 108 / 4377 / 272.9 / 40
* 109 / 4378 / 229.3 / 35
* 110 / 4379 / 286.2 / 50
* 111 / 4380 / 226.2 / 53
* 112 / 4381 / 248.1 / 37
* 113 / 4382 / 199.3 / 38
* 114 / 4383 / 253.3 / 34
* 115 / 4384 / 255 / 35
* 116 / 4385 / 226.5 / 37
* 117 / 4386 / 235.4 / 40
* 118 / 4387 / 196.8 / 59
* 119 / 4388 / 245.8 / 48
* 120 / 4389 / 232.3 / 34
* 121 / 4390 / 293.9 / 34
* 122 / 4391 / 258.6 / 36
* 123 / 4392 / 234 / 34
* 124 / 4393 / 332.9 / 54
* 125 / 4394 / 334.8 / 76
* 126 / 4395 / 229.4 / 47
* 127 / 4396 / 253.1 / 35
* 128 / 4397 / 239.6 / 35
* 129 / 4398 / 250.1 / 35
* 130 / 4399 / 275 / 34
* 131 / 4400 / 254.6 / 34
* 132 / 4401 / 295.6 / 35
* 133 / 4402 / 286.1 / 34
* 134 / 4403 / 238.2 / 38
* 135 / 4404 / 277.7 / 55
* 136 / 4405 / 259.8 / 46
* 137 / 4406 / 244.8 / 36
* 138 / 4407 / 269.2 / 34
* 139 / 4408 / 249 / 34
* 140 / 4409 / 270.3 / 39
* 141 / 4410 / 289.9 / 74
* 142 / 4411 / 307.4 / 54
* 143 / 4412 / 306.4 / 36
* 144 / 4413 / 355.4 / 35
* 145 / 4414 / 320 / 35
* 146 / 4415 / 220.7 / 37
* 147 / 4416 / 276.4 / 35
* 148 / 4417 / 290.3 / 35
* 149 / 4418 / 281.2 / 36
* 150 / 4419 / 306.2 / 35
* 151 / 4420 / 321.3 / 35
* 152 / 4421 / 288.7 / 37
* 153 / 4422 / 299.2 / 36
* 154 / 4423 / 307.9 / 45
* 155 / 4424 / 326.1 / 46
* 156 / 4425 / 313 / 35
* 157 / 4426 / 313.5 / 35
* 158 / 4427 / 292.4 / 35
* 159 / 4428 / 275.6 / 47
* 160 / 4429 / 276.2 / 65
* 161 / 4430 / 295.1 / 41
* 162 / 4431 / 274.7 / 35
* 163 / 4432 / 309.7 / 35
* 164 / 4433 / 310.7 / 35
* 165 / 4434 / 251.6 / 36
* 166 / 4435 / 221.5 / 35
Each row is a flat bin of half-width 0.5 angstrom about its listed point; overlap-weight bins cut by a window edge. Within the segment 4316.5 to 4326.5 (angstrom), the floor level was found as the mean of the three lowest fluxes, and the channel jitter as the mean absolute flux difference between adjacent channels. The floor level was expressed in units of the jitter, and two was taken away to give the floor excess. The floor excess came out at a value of 3.83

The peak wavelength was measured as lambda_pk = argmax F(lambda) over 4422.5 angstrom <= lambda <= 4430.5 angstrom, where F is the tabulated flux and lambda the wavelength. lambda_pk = 4424 angstrom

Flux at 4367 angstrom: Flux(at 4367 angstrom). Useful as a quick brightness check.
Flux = 234.2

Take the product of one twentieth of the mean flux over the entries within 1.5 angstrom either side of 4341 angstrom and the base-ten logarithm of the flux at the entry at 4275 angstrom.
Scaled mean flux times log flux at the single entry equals 28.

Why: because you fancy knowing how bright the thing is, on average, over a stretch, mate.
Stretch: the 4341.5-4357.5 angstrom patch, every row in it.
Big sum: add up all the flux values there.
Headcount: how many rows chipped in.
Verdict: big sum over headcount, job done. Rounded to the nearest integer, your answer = 256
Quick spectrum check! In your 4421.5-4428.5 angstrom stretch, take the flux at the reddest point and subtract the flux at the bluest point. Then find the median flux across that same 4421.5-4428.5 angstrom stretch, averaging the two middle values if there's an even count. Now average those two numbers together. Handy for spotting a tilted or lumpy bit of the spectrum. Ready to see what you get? 142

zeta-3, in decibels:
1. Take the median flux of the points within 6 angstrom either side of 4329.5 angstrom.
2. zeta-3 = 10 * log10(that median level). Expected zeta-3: 23.5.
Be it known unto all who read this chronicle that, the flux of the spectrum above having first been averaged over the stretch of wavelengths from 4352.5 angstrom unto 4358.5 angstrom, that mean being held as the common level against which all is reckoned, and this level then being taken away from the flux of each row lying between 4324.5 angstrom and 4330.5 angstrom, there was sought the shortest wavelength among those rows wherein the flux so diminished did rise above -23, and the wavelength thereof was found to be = 4327 angstrom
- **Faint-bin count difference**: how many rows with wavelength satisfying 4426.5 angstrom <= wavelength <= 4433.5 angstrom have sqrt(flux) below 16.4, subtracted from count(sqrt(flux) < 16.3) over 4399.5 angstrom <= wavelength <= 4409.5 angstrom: 5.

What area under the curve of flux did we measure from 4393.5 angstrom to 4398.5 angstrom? 1307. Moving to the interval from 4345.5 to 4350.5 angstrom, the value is 1217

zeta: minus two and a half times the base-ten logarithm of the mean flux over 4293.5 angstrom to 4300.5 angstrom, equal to -5.80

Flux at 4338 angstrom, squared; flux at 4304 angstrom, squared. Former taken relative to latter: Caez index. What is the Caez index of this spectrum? 2.0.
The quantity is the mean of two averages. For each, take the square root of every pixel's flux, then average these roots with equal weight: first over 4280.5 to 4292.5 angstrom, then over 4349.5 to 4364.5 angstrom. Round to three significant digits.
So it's 15.4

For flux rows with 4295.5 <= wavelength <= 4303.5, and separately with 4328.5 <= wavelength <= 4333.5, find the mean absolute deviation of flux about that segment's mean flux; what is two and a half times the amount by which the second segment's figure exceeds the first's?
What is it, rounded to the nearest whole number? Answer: -14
